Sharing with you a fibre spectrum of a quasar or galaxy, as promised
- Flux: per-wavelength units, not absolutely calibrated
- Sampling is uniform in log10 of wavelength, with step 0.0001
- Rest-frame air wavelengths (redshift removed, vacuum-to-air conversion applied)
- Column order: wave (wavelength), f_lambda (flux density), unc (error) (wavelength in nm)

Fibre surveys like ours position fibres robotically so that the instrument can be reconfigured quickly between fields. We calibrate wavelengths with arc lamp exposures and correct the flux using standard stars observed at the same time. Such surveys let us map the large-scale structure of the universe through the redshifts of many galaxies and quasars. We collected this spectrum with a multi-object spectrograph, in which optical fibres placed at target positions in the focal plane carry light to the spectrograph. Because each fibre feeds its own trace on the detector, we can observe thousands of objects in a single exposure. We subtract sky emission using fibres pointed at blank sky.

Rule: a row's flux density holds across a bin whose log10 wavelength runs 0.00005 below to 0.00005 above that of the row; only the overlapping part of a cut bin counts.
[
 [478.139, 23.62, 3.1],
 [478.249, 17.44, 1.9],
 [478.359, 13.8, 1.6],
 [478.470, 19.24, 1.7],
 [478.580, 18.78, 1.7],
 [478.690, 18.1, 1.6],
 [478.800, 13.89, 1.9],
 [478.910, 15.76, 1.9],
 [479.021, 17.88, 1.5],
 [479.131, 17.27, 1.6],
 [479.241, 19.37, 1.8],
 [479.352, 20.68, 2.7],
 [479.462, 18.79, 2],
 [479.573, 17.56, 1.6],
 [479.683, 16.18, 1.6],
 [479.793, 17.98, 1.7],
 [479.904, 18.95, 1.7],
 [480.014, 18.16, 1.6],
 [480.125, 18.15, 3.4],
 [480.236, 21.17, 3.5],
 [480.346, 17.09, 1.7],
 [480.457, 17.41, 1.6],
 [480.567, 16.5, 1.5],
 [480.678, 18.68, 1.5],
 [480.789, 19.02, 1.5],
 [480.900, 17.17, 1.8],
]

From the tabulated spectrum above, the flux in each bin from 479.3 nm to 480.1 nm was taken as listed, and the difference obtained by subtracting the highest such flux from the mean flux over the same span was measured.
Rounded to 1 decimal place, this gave -2.4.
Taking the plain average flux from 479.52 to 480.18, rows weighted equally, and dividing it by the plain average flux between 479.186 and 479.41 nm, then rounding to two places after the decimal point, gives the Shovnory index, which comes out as 0.89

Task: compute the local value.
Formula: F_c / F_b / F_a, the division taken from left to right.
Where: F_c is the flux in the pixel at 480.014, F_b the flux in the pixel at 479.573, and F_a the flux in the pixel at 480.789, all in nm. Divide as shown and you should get 0.0544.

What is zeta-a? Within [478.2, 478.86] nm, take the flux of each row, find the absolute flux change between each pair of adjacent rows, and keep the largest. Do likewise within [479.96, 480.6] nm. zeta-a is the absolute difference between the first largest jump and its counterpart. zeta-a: 1.4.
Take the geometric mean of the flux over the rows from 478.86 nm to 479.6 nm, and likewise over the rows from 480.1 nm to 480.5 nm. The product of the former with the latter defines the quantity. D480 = 333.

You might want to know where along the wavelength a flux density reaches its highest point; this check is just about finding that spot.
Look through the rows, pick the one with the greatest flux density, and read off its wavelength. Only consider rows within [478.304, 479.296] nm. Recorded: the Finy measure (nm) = 479.241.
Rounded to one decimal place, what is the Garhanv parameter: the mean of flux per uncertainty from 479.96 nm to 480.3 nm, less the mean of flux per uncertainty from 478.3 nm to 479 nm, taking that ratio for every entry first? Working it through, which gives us -2.1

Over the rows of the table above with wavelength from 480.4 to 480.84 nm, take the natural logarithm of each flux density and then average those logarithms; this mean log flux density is 2.88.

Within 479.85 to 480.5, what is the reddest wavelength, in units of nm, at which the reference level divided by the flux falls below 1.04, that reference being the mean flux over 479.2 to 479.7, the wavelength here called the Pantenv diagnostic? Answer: 480.236 nm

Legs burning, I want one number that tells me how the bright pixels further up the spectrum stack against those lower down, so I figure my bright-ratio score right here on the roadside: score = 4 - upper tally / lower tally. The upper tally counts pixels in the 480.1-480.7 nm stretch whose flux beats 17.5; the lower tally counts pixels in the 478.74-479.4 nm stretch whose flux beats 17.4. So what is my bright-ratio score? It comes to 3.00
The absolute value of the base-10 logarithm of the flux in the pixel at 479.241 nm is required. 1.287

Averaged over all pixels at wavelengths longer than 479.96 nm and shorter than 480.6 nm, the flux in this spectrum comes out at 18.1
